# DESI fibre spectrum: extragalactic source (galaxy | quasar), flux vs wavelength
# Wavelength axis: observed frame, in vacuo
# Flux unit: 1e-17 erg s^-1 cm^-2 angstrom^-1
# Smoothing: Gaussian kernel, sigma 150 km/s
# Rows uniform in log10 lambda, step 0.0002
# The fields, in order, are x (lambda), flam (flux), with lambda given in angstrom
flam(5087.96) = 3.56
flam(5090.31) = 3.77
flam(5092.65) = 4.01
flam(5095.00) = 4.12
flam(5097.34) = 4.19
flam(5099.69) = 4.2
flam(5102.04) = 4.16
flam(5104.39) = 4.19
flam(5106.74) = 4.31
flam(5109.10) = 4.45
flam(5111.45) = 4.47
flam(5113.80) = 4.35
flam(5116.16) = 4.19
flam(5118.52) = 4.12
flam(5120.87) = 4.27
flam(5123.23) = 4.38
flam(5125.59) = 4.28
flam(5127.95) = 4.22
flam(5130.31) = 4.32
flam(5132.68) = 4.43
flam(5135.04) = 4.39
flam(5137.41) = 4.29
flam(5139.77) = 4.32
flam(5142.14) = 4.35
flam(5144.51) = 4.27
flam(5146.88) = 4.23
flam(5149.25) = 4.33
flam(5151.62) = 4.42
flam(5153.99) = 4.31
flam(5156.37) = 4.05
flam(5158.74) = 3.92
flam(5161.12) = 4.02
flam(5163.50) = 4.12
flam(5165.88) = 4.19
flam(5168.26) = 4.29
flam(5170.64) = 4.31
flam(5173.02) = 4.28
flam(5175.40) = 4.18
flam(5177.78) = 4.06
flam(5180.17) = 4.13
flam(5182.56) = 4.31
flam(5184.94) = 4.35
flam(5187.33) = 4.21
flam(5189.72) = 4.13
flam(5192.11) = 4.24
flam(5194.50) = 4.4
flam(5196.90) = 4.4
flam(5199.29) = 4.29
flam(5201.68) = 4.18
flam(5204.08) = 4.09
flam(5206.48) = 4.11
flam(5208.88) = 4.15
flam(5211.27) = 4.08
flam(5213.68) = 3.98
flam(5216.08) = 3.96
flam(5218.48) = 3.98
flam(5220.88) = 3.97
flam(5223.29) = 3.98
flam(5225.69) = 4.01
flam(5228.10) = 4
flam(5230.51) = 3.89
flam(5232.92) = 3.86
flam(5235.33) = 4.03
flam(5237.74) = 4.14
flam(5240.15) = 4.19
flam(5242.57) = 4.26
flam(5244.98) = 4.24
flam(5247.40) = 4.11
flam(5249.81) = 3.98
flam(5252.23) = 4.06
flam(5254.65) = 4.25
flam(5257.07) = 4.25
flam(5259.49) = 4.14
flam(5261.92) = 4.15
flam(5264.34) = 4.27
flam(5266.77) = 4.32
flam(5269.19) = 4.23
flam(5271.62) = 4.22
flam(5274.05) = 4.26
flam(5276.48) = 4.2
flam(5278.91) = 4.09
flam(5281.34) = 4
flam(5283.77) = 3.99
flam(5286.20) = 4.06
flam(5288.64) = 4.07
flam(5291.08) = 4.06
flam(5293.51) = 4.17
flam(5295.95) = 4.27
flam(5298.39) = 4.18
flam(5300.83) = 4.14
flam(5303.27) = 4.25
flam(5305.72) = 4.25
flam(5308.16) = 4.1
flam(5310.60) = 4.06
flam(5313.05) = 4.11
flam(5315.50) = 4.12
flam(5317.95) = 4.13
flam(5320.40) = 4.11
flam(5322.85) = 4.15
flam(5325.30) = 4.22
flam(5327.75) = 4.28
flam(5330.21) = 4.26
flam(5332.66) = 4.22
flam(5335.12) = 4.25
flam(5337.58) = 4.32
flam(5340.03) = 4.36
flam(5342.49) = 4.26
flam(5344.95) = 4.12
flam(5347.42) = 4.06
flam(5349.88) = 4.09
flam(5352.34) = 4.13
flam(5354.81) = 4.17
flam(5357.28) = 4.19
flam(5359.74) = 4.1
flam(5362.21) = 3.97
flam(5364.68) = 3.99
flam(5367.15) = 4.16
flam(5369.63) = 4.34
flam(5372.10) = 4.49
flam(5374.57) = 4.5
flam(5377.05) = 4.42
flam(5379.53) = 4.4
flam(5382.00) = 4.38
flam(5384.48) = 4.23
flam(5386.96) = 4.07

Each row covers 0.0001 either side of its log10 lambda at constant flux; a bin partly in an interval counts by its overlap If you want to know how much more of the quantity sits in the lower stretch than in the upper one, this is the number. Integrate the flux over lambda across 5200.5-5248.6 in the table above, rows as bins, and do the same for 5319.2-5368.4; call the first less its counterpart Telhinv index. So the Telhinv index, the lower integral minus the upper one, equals -10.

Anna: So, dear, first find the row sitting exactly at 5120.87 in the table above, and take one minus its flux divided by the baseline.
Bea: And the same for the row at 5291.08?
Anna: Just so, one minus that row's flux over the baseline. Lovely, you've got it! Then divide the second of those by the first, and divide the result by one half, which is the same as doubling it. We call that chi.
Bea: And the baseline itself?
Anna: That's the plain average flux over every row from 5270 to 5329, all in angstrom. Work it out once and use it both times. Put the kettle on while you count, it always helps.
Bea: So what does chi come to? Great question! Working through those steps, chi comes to -1.4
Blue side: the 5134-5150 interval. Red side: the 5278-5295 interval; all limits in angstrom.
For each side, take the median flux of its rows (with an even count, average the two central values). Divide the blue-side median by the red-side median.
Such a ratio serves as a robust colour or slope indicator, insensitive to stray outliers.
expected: 1.064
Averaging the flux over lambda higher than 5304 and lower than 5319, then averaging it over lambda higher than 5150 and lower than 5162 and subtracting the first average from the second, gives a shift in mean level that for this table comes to 0.02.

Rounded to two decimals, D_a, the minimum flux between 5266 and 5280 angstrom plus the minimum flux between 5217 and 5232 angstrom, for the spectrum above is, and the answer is 7.98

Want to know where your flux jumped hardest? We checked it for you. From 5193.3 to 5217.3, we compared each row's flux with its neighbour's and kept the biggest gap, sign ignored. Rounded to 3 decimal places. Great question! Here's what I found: 0.110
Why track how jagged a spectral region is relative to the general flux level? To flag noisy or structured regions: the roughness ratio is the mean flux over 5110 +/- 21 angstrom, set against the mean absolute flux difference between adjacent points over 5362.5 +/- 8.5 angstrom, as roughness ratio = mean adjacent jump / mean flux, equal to 0.0241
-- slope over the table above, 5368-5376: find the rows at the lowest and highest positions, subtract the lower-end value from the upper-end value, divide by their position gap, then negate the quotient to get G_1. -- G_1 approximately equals -0.032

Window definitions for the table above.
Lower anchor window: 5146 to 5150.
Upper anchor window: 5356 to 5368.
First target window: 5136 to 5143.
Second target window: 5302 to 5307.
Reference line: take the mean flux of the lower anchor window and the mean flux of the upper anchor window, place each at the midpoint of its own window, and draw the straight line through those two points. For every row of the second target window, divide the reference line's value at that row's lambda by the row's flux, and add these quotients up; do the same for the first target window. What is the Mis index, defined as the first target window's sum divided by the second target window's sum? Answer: 1.5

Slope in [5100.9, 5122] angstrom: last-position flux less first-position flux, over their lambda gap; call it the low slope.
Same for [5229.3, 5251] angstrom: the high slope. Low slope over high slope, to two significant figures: 1.3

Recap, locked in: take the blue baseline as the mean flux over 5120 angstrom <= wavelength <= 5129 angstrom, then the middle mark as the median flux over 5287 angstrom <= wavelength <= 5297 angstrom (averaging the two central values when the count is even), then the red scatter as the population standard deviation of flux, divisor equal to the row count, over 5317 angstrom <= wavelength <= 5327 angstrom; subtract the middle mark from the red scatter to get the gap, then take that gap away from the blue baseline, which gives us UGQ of 8.37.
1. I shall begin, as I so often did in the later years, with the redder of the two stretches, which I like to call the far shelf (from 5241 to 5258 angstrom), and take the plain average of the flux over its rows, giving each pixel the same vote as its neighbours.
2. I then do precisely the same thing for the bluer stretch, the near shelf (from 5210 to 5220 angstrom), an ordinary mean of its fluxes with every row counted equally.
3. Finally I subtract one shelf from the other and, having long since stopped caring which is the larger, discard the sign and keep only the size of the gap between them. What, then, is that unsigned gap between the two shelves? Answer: 0.16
